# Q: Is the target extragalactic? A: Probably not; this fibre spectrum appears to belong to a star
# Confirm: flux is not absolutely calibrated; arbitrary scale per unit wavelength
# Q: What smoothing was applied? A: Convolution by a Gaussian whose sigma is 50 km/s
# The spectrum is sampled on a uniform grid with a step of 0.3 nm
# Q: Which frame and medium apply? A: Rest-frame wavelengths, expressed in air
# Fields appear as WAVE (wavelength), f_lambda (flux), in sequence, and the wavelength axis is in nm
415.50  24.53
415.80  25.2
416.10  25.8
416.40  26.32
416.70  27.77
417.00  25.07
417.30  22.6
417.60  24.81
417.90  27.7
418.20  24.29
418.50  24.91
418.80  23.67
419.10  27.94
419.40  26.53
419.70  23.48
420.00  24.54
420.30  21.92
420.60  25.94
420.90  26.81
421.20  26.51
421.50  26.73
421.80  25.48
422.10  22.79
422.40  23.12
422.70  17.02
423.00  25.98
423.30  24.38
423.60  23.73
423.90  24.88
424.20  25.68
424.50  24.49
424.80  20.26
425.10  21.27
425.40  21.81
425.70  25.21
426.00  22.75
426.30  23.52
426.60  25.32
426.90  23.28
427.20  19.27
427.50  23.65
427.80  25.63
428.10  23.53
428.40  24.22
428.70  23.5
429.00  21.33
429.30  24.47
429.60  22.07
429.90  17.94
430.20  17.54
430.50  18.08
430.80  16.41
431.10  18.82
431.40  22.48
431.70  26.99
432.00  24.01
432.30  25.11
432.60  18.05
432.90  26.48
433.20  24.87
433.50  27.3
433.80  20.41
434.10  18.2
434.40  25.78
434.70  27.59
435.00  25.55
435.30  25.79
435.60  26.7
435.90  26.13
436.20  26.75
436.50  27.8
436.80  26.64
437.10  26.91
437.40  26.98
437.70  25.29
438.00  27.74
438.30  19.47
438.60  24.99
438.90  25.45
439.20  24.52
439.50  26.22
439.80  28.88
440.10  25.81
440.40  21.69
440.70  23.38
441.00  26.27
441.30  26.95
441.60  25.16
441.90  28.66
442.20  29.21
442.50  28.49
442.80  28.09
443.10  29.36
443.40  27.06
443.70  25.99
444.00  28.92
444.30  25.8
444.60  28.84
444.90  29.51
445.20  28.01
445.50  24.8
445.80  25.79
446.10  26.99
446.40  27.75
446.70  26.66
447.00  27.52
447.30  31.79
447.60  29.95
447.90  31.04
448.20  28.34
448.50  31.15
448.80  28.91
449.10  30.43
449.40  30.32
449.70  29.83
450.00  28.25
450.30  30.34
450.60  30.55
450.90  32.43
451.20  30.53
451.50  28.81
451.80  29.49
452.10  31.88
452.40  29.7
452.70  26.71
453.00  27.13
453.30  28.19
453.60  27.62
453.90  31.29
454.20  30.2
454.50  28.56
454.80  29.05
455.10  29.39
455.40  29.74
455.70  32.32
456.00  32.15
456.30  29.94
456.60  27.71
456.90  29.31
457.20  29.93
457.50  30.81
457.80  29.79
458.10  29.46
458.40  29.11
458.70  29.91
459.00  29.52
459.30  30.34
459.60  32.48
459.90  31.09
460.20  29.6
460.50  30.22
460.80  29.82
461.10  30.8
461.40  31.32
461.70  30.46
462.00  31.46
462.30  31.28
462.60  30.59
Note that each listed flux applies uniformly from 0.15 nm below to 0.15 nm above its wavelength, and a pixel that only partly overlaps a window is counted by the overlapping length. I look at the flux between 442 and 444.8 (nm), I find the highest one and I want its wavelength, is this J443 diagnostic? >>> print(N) 443.10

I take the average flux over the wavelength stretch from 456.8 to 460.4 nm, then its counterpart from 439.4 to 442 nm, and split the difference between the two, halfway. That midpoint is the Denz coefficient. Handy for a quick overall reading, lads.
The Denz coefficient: 28.0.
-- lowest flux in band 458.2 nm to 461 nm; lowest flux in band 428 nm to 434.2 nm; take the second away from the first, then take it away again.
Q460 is -3.7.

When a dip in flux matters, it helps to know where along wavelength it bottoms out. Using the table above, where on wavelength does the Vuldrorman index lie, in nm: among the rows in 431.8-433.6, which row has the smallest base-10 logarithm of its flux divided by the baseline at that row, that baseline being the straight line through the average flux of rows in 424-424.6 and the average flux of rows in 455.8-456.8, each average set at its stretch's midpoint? 432.60 nm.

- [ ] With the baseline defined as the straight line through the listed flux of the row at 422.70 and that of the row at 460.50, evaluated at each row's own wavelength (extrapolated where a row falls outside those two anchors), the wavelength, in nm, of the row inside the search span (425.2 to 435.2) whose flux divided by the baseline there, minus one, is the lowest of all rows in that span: 430.80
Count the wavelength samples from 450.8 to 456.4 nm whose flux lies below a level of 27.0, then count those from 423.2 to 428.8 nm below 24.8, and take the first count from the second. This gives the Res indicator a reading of 13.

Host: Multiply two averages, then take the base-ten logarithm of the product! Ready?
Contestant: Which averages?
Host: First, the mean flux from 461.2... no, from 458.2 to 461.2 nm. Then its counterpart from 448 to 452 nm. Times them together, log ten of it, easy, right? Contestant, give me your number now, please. 2.96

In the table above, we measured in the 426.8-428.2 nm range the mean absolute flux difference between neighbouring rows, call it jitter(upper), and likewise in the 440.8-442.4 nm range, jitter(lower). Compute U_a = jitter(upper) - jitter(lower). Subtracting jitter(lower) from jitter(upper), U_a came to 1.49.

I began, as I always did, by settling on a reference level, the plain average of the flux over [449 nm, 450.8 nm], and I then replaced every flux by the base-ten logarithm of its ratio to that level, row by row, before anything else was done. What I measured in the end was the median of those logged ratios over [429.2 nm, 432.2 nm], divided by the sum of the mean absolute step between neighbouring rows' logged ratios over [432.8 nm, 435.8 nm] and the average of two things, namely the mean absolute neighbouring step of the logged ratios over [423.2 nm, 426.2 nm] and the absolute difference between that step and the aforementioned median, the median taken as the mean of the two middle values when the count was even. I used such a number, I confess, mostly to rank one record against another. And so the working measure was -1.0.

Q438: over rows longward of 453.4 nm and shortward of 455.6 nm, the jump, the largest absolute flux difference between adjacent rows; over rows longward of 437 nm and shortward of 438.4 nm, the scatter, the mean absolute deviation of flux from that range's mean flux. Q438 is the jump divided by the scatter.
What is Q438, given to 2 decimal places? 1.58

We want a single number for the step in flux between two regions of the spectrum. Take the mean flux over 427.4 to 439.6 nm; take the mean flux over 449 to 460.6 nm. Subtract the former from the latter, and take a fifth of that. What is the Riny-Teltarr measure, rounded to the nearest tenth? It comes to 1.2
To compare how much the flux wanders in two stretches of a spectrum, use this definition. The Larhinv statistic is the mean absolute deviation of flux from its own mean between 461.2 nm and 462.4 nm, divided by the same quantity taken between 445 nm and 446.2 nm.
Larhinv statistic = 0.30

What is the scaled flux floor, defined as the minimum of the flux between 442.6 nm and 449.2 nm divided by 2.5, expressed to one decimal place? 9.9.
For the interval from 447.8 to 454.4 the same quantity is 10.7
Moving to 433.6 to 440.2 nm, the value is 7.3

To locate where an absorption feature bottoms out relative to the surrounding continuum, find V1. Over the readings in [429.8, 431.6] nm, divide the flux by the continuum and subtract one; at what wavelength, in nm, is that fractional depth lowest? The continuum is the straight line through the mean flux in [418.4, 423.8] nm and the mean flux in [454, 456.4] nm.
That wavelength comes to 430.80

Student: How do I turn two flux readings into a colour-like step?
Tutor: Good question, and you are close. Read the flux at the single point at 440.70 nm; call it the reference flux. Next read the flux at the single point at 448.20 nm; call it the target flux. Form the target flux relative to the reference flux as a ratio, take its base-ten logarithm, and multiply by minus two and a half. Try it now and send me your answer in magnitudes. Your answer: -0.21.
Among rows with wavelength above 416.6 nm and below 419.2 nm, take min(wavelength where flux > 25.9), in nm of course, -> 416.70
